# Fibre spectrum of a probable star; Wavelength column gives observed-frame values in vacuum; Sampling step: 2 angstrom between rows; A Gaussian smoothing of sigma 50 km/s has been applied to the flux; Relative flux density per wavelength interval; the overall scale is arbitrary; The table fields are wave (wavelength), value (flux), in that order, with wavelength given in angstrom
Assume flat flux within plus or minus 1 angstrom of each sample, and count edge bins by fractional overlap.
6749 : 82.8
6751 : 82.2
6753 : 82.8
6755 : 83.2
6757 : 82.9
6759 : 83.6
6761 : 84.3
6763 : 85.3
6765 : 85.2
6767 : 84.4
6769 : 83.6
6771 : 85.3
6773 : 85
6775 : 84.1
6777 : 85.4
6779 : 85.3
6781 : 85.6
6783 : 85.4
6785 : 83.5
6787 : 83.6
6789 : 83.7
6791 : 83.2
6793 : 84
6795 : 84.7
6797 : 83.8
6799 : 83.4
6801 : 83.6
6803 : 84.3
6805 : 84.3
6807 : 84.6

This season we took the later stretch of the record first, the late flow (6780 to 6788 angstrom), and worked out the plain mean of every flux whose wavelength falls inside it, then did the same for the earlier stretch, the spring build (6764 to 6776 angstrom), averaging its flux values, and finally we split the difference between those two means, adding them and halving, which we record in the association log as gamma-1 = 84.6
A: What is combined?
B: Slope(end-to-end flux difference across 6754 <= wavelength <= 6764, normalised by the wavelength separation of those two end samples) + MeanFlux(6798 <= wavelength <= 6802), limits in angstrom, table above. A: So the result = 83.8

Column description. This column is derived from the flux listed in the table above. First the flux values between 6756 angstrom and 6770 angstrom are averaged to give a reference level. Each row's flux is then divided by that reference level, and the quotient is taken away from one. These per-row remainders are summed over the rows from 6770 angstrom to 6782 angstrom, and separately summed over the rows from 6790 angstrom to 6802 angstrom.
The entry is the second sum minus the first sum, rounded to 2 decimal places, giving 0.10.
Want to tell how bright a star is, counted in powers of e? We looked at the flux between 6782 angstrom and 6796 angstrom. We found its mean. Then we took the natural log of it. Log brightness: 4.43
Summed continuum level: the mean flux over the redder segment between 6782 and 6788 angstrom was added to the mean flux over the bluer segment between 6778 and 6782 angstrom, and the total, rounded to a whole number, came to 170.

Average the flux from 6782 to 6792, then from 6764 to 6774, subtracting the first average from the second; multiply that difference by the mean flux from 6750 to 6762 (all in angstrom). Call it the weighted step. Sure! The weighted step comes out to 68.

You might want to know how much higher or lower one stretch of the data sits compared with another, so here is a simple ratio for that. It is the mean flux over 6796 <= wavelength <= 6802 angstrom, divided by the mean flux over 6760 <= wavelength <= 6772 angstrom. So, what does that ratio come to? 0.99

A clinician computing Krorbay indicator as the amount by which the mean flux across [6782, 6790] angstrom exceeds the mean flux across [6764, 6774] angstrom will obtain -0.65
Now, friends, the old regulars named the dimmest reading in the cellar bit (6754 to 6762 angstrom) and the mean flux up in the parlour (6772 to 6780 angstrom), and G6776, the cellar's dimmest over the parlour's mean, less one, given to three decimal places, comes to -0.024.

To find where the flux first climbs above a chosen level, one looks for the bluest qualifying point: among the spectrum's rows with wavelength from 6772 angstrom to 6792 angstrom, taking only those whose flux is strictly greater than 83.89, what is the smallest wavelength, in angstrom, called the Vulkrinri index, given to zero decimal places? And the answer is 6773 angstrom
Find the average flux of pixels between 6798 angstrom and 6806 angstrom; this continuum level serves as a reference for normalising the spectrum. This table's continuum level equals 83.9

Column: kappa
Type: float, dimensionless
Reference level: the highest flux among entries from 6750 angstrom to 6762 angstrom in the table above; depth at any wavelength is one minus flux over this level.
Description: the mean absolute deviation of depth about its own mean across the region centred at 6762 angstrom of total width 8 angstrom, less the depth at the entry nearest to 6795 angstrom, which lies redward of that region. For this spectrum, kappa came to 0.012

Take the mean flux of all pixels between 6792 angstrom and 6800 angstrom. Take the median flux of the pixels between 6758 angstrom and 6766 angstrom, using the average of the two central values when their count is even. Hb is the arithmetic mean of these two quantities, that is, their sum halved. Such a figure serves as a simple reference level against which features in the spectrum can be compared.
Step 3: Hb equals 84.4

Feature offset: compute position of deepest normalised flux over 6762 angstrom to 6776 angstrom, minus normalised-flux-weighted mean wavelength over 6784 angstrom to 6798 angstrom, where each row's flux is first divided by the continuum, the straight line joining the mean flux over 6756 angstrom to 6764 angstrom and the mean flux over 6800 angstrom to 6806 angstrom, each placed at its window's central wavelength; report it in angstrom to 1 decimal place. -22.0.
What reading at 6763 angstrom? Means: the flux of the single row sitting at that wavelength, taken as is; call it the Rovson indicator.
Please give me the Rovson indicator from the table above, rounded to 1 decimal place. 85.3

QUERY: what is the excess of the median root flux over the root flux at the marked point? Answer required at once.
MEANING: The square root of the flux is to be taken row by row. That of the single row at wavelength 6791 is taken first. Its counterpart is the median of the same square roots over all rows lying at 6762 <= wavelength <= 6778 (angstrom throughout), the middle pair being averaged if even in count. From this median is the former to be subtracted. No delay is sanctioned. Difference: 0.10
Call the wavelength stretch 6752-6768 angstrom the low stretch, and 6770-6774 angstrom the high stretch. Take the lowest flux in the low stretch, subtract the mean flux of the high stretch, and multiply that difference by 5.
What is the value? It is -12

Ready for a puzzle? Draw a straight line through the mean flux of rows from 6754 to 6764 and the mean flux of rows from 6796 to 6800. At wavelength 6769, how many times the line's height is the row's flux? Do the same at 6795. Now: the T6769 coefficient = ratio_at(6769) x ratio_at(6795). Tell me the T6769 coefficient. 1.011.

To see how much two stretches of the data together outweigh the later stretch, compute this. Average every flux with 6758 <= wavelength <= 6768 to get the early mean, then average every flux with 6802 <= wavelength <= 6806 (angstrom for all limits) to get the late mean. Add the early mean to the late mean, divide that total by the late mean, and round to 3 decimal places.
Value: 2.003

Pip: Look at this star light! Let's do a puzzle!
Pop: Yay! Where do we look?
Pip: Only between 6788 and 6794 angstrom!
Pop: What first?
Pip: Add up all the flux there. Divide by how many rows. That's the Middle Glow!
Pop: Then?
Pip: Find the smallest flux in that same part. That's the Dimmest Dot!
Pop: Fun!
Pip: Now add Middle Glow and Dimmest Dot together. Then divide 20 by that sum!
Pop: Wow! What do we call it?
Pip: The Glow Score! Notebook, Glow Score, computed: 0.120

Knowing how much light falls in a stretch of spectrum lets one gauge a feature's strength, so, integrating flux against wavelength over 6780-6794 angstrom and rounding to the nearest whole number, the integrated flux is 1178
